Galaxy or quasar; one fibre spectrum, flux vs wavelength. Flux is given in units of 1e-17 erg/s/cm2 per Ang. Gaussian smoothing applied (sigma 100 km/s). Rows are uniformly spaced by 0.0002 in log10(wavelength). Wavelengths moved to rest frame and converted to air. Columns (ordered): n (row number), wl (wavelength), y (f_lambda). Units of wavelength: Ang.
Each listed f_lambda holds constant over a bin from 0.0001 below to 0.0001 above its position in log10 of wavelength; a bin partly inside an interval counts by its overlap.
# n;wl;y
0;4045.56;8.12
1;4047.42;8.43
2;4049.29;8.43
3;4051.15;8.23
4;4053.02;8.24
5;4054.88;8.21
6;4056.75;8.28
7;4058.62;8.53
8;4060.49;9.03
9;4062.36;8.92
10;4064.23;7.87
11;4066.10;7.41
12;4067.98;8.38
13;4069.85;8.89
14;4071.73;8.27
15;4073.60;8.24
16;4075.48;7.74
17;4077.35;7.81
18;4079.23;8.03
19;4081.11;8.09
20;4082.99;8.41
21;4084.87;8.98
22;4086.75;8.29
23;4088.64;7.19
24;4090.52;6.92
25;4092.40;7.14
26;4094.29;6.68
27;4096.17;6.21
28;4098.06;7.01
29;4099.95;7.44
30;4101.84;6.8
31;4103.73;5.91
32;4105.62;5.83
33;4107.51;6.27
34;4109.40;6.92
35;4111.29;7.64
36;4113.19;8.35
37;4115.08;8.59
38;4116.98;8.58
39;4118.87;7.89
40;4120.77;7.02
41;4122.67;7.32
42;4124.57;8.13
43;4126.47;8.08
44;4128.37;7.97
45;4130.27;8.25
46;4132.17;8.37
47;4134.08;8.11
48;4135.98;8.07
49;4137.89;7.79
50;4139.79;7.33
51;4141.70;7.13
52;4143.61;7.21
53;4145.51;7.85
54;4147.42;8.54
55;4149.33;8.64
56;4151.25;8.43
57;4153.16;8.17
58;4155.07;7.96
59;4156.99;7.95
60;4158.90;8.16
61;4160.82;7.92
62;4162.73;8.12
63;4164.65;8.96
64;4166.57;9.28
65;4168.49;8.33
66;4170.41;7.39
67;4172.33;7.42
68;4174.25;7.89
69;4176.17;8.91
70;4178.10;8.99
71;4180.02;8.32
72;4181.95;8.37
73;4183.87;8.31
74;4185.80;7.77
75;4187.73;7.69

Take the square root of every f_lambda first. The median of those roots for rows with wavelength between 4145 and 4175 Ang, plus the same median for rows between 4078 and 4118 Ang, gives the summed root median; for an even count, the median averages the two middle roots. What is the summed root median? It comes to 5.53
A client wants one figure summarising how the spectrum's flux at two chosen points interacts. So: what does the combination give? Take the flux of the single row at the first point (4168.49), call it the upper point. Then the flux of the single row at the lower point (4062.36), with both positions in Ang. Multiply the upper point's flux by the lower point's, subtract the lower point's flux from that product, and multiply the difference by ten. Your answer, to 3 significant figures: 654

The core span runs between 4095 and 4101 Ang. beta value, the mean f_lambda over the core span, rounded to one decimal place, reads 6.9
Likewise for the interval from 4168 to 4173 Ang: 7.7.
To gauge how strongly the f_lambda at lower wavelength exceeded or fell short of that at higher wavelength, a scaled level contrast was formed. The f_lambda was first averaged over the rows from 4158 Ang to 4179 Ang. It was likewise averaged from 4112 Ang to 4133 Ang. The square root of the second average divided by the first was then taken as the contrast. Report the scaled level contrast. 0.98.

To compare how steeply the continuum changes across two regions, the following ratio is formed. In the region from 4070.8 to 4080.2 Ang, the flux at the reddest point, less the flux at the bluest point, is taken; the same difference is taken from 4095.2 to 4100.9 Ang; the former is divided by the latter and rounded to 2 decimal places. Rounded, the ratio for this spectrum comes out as -0.20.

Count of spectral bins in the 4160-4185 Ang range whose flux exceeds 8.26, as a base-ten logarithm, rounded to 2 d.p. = 0.90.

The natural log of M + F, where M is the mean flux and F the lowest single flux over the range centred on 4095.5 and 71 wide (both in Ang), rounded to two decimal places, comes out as 2.60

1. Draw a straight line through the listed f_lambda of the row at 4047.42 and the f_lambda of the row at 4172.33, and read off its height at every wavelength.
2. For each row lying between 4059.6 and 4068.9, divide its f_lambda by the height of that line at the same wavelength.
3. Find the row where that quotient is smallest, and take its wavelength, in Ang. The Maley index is 4066.10 Ang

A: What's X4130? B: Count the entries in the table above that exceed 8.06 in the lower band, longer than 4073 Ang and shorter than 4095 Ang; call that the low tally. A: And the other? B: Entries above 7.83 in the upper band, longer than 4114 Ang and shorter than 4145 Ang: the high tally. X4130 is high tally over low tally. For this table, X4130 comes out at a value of 2.0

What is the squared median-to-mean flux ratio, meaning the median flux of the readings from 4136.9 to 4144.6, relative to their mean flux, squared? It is 0.97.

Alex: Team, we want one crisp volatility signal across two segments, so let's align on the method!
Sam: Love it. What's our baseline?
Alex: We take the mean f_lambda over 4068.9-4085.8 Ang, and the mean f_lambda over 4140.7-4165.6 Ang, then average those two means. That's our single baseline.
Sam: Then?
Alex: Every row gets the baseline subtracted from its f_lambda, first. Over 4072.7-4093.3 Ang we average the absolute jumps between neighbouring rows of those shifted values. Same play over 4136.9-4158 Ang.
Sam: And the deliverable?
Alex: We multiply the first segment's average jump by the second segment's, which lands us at 0.11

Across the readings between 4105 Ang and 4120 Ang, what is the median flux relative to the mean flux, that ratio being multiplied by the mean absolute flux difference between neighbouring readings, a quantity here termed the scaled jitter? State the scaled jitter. 0.51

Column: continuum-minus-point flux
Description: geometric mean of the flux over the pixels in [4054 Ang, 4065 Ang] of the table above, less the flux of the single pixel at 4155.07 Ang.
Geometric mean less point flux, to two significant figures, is 0.50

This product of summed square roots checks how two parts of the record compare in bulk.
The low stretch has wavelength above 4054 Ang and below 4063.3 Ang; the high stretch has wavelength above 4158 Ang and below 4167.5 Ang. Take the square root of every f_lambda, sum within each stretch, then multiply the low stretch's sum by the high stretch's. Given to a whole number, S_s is 213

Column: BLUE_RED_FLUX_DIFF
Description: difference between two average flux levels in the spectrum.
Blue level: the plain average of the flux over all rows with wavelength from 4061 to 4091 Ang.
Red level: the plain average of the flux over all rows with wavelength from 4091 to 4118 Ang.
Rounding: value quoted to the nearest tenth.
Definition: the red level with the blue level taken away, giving -1.0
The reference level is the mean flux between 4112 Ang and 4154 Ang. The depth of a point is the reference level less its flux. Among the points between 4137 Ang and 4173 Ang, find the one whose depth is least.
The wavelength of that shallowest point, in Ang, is 4166.57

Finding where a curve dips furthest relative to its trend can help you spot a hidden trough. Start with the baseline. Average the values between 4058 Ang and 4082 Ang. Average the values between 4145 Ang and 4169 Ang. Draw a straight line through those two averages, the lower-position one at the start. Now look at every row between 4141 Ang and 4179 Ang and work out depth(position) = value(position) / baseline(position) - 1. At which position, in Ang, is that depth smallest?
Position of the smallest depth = 4141.70 Ang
